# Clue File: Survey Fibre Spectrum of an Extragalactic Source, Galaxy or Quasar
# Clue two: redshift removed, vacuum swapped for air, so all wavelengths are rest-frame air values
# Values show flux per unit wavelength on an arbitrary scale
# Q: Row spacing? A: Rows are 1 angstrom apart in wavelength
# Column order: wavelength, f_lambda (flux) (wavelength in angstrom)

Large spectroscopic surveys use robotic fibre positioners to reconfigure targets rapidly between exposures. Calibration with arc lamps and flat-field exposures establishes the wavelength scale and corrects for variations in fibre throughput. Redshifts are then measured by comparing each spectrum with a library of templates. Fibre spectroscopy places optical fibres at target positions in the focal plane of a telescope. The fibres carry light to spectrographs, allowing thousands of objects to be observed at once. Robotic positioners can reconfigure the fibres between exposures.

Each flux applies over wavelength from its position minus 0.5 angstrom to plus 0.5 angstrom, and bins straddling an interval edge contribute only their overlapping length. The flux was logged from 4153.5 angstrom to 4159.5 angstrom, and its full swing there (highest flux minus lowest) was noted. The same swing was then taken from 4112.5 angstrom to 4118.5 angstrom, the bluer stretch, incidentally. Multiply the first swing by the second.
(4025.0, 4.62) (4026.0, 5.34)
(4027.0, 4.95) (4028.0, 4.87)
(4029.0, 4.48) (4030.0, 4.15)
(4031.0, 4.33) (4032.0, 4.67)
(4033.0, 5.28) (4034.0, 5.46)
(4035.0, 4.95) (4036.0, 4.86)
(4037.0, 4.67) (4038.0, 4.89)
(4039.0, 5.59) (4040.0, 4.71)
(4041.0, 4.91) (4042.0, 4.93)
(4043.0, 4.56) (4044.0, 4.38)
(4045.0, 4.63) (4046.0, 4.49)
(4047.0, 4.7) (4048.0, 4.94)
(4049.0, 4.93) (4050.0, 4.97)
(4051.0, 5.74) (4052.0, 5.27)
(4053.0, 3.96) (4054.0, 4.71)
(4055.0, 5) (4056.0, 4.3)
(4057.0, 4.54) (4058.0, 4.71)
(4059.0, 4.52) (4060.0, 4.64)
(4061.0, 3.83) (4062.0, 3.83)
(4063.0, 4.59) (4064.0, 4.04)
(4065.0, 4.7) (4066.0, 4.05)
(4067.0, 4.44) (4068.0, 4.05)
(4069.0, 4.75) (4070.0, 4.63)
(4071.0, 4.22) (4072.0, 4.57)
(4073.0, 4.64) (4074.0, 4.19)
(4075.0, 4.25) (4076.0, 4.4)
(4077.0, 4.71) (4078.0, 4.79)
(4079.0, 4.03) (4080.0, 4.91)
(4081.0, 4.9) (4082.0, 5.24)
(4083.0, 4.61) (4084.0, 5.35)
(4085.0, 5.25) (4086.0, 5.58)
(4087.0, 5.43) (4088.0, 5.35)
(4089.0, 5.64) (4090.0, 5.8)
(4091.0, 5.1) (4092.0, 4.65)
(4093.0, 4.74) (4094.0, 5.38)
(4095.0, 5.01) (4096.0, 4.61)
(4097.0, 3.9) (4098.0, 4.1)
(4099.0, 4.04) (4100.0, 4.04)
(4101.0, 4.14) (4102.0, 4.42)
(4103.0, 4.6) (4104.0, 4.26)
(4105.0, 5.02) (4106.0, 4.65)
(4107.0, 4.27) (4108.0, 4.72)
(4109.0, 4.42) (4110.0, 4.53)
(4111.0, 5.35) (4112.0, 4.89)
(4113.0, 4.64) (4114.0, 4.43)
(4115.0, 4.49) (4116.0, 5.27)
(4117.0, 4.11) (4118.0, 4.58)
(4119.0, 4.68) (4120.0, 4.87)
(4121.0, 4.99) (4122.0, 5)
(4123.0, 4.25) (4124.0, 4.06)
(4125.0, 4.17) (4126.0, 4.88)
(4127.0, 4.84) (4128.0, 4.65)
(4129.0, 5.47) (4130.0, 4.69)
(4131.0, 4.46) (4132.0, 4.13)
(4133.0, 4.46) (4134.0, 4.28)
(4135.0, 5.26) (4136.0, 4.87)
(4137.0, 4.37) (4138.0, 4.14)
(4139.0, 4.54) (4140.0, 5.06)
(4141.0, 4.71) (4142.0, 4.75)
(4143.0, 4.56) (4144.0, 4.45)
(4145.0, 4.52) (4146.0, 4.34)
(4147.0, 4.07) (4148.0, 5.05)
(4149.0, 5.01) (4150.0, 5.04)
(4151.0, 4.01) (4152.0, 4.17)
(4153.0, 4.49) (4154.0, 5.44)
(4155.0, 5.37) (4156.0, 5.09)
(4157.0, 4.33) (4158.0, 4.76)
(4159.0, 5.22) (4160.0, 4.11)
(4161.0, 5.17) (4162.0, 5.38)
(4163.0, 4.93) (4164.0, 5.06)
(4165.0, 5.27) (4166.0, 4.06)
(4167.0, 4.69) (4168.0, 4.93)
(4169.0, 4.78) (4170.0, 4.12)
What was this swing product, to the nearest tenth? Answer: 1.3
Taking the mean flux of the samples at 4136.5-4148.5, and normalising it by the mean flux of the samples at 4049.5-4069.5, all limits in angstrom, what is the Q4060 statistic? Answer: 1.00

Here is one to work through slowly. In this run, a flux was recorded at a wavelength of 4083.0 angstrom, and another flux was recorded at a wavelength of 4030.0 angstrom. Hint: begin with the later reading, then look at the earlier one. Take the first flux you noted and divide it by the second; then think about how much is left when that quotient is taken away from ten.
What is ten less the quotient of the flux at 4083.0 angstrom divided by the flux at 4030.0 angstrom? 8.89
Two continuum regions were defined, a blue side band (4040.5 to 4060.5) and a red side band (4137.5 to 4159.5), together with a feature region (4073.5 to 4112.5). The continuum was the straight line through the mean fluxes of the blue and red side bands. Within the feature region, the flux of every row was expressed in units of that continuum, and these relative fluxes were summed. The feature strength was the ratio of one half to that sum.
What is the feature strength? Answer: 0.013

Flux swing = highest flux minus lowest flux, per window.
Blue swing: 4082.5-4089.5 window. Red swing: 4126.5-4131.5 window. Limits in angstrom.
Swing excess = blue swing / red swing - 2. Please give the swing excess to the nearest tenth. -1.0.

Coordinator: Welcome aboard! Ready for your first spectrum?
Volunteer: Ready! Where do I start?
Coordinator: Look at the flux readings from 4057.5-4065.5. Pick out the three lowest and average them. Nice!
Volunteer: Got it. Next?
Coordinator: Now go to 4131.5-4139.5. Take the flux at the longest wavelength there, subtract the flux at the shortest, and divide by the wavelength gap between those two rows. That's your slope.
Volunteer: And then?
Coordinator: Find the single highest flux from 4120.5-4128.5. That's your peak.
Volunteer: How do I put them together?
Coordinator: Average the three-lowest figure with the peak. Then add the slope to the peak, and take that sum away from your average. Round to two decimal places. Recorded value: -0.61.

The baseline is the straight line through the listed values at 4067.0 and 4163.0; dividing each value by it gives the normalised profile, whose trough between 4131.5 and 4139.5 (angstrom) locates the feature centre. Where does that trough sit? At 4138.0 angstrom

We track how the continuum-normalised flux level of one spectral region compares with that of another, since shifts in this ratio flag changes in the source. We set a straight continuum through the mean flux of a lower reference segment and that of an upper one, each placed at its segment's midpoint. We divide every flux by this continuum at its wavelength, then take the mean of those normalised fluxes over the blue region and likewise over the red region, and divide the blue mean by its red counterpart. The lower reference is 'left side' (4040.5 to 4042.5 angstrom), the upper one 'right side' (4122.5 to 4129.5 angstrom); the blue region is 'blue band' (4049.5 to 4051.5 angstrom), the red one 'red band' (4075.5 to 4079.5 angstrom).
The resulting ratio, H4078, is 1.17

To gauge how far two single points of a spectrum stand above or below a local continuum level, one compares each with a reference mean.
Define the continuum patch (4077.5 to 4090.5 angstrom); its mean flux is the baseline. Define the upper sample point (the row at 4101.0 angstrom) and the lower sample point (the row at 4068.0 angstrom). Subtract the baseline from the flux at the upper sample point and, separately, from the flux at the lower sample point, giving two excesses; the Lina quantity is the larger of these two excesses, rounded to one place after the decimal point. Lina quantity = -1.0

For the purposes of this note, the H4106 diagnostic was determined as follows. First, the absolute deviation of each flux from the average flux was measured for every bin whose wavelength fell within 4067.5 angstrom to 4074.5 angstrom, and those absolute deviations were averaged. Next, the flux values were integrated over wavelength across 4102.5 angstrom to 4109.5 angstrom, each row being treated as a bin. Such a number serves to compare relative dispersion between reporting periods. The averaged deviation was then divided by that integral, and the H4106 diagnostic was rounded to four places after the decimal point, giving 0.0076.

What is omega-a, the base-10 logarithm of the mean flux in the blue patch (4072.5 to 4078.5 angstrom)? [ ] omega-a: 0.653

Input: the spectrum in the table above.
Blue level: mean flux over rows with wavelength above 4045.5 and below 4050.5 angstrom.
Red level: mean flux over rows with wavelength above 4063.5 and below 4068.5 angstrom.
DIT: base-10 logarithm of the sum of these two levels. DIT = 0.957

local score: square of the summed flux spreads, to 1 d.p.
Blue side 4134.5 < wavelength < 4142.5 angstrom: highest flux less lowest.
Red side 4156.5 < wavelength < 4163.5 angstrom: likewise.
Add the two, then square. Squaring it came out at 5.7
